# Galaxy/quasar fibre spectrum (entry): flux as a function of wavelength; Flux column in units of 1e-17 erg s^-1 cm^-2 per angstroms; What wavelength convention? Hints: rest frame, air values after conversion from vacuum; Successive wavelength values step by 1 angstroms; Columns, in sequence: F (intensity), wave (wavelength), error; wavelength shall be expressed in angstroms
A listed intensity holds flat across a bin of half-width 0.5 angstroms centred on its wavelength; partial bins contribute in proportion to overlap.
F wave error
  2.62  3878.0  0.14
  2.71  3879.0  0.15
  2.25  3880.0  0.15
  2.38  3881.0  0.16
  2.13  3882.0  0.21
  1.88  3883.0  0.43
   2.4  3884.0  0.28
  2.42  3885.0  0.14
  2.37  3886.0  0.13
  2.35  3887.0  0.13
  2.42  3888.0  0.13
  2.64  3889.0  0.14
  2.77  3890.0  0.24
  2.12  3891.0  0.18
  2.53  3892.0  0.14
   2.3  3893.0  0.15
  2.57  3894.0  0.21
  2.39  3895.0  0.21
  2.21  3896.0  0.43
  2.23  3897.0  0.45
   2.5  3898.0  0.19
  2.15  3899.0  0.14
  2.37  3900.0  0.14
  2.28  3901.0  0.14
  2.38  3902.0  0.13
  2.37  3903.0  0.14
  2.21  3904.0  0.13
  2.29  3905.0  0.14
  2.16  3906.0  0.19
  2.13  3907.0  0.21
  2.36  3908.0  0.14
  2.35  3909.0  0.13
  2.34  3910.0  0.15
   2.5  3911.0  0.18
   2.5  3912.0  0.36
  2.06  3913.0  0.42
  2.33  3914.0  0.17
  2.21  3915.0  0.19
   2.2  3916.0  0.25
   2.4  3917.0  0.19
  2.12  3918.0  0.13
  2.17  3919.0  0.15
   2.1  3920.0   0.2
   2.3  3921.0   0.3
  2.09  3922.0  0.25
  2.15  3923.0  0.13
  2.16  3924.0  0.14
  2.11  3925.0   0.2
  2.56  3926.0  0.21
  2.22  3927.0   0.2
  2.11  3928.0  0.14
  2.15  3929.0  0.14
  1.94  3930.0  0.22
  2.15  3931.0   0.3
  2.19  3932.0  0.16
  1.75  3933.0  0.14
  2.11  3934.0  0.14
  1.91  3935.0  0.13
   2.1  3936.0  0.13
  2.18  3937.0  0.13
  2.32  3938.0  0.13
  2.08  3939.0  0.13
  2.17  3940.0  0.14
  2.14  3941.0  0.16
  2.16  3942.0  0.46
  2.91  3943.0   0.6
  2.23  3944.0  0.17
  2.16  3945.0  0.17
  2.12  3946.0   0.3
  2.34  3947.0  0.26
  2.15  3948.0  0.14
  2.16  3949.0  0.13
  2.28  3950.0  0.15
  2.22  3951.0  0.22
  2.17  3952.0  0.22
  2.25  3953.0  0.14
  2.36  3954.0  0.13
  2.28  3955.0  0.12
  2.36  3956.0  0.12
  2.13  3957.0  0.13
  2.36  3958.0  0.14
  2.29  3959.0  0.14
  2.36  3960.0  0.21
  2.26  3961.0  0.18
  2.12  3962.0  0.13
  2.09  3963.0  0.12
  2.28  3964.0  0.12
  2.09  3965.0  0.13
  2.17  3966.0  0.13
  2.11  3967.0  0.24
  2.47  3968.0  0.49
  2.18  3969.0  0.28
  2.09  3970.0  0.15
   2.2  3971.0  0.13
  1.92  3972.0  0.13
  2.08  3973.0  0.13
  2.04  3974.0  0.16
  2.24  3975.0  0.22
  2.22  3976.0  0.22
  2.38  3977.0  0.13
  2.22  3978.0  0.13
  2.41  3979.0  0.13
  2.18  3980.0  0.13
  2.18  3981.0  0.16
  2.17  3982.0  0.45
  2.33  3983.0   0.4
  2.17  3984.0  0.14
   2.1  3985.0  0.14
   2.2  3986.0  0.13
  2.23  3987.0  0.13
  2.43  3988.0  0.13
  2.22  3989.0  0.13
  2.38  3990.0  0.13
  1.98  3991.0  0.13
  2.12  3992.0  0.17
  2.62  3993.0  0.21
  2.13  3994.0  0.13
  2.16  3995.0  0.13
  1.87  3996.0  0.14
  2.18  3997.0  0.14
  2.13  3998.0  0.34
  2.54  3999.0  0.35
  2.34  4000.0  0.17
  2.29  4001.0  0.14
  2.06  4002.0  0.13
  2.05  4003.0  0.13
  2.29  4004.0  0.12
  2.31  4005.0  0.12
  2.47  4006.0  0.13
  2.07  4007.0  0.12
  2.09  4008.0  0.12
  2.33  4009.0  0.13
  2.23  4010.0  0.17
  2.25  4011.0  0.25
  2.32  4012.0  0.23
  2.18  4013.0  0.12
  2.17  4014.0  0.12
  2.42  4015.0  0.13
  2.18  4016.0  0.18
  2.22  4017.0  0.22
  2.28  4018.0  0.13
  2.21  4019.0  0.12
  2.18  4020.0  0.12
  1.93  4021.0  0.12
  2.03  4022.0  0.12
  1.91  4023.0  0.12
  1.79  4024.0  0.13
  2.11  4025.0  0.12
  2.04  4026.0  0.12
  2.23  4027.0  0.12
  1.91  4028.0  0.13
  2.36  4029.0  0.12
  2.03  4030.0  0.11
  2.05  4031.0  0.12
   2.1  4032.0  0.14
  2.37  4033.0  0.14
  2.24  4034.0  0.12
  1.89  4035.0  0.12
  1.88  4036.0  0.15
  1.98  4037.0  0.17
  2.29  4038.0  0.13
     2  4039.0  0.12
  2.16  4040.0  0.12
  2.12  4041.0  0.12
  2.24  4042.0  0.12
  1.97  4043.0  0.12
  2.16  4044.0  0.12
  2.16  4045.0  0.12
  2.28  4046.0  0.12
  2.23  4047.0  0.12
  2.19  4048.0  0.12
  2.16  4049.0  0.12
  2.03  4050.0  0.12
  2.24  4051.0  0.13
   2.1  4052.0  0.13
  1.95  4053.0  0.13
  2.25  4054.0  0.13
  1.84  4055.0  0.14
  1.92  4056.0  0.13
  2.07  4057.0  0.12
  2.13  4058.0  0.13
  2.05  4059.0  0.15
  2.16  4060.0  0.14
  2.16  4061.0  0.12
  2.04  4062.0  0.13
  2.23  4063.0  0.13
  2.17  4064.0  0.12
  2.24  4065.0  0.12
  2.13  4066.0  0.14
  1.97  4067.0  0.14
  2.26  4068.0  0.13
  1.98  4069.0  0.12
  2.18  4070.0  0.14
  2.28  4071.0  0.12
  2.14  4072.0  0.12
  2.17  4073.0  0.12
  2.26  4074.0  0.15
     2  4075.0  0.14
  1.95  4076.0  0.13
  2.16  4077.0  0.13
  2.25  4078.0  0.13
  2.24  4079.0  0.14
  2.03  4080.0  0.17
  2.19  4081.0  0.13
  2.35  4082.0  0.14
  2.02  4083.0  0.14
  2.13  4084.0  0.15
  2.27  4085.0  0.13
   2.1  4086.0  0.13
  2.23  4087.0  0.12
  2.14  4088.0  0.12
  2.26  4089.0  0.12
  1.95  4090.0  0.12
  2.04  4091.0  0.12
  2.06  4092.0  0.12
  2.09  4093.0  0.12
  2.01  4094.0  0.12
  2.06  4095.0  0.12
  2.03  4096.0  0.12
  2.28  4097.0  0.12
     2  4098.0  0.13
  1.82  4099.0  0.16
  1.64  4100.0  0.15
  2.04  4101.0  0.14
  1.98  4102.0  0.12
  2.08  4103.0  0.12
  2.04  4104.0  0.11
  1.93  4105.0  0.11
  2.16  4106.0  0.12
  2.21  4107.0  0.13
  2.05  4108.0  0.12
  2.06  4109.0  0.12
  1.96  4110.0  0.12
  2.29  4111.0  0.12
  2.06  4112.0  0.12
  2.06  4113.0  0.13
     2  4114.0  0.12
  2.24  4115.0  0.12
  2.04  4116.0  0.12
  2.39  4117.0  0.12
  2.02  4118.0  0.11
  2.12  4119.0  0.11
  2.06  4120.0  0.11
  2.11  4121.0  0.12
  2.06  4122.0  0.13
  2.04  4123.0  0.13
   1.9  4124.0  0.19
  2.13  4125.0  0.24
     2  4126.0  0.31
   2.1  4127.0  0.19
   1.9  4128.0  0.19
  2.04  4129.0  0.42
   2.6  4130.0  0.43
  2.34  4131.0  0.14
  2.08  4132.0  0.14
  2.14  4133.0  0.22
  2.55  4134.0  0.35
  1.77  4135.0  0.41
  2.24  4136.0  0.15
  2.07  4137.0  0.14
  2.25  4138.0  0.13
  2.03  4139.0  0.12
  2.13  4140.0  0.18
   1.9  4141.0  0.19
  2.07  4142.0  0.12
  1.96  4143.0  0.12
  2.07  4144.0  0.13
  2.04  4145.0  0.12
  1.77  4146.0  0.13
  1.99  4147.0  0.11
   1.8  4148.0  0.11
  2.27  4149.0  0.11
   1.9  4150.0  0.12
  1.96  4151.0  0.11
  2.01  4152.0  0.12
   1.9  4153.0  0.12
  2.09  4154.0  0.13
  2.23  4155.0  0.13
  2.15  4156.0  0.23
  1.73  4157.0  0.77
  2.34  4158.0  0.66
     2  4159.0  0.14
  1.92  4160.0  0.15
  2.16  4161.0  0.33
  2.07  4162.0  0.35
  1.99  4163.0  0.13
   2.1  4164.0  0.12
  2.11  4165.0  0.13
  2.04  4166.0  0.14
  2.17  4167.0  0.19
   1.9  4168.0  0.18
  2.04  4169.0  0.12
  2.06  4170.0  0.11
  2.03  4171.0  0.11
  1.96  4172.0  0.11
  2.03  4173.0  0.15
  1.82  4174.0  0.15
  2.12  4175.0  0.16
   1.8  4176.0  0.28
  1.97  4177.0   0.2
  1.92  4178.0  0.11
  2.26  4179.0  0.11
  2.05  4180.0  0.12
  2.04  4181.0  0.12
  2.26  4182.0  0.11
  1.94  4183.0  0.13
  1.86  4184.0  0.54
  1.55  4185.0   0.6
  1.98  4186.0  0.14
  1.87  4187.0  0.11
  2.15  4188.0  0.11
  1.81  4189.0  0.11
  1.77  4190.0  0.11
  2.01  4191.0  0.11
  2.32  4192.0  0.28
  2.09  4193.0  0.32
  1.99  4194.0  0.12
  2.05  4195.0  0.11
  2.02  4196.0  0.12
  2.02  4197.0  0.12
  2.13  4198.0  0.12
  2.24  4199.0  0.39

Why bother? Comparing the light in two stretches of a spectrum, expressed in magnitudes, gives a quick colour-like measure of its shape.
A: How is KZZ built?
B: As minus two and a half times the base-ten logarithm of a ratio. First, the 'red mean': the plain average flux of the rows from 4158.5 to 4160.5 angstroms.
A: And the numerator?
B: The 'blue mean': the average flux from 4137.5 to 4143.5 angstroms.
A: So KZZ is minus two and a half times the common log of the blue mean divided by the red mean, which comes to -0.05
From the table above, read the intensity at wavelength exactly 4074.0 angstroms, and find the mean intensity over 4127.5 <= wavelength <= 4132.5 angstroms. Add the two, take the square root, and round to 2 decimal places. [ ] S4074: 2.11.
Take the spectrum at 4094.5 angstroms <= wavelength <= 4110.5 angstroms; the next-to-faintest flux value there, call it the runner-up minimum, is 1.82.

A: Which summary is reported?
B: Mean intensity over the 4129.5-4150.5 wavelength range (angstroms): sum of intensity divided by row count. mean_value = 2.09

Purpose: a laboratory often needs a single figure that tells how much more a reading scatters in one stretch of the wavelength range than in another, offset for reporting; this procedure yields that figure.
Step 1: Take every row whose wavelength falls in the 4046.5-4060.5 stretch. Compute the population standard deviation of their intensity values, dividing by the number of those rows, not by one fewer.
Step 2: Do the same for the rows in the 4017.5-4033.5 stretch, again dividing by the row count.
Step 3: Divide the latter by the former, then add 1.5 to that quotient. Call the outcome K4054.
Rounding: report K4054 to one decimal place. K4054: 2.8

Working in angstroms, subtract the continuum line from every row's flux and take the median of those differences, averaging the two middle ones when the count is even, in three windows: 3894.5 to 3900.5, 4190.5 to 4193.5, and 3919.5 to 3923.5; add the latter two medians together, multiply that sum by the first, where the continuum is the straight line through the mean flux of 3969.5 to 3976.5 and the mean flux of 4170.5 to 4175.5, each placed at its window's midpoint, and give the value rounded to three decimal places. 0.013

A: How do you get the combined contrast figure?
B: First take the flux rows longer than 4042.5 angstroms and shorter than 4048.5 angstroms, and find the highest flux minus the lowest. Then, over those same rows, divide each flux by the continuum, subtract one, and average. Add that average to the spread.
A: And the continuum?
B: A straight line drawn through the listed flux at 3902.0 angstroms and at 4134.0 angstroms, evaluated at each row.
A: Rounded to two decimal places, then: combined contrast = 0.18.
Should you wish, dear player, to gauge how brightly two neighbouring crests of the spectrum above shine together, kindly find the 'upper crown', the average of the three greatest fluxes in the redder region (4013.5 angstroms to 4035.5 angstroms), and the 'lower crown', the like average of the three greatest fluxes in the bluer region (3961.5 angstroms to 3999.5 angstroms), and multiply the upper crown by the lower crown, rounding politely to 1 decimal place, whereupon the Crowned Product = 6.1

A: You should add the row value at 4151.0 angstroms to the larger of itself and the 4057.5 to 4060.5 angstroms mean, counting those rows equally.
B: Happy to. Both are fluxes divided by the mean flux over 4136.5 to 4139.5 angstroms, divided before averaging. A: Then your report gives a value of 1.92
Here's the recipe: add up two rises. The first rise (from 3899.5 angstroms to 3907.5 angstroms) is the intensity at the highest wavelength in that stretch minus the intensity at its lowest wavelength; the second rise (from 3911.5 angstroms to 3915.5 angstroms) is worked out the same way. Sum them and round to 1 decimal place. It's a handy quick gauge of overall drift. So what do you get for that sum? -0.5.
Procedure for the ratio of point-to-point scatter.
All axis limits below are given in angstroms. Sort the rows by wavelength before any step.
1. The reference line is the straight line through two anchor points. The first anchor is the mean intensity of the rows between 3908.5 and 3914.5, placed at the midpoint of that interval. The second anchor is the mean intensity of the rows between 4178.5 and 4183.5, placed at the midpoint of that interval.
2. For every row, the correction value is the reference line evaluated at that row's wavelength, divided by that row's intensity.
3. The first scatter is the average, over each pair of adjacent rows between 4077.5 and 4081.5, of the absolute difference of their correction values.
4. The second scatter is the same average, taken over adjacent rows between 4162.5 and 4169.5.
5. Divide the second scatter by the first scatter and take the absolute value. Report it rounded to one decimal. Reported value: 1.0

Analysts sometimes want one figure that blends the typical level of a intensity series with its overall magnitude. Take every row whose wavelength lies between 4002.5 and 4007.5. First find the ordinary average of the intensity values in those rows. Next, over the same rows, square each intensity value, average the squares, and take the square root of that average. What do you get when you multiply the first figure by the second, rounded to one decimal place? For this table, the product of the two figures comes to 5.0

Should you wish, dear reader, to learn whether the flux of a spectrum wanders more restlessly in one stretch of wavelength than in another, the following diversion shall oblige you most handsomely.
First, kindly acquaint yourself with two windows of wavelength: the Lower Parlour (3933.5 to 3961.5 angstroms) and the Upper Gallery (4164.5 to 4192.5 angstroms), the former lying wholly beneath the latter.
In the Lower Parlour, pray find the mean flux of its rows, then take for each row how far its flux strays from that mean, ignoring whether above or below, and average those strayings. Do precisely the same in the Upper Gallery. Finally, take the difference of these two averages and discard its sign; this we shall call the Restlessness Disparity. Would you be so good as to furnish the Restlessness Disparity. 0.016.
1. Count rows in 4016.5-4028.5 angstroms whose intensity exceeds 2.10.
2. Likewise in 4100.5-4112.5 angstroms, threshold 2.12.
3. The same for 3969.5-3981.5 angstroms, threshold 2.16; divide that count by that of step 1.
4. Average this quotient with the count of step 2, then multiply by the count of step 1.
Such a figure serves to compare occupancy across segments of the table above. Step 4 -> 13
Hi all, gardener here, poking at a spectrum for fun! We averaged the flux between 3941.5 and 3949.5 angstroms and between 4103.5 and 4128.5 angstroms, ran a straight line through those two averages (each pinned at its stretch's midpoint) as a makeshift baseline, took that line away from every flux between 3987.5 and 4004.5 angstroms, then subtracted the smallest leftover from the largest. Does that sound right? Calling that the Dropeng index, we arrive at 0.75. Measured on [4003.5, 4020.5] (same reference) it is 0.40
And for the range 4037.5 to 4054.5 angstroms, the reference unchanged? 0.32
